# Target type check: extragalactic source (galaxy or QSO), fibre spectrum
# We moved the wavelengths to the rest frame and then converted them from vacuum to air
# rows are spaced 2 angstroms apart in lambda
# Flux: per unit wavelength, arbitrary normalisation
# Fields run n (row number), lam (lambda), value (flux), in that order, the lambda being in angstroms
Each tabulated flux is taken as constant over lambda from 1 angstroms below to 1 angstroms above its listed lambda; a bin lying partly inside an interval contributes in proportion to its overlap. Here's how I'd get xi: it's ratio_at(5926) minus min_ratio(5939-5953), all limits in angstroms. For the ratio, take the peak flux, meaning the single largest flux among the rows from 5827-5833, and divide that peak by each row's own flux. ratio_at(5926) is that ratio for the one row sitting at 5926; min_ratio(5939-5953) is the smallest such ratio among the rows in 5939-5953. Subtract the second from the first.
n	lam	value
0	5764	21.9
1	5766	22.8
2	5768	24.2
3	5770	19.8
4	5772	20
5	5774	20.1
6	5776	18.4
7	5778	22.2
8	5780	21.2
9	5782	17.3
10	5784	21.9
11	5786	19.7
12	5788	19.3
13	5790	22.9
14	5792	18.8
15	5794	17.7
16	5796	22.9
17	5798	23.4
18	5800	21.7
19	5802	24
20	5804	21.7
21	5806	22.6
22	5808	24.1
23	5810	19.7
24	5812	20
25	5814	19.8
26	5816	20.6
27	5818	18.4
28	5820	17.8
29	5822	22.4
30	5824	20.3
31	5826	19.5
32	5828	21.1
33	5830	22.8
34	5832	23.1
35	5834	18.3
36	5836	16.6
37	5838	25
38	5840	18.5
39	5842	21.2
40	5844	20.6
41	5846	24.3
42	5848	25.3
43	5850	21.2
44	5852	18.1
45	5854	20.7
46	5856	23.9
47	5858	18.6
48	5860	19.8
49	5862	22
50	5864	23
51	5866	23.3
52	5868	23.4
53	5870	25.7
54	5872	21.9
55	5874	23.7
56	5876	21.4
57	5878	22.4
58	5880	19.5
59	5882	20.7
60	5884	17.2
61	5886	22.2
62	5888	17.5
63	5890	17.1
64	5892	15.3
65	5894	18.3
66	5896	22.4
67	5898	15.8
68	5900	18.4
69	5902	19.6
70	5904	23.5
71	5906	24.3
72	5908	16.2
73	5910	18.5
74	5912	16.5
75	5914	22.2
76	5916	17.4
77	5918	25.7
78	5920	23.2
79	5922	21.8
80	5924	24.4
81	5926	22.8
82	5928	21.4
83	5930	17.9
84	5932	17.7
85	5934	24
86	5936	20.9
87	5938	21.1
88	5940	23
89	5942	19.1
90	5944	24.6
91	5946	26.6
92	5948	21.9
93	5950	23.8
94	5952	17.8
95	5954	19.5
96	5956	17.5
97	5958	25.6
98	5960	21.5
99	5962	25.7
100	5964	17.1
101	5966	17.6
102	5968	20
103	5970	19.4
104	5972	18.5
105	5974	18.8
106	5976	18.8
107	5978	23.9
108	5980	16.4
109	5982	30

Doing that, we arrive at 0.14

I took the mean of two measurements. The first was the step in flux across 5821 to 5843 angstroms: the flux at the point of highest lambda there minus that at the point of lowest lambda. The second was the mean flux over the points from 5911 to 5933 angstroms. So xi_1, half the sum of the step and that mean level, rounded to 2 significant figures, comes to 9.9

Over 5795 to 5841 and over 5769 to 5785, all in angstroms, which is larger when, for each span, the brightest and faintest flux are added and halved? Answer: 20.8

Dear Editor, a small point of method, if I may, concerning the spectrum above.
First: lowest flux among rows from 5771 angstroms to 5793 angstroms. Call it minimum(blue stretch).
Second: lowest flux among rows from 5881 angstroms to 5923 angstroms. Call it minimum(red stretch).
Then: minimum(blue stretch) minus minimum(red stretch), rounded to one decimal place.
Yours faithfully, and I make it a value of 2.0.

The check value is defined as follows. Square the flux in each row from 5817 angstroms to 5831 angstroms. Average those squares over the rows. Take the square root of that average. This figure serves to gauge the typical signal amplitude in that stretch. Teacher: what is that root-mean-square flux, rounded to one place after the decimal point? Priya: 20.4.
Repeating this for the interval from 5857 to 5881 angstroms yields 22.1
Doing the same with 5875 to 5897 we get 19.6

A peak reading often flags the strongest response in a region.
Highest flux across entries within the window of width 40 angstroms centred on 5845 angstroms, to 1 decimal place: 25.3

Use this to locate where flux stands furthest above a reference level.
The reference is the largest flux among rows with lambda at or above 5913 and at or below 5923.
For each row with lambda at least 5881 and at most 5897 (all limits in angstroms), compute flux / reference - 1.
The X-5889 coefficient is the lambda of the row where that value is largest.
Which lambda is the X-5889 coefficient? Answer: 5896 angstroms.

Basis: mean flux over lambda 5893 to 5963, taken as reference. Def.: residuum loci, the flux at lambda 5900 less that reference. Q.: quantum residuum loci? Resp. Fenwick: -3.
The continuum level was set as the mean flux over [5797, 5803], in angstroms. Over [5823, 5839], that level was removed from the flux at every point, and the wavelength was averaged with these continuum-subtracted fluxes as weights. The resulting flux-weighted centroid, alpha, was 5830.4 angstroms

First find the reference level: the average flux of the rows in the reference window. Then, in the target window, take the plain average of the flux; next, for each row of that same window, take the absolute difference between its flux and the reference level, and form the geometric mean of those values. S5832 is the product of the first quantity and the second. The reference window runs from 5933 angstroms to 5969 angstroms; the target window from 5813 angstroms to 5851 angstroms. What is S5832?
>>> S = 32.8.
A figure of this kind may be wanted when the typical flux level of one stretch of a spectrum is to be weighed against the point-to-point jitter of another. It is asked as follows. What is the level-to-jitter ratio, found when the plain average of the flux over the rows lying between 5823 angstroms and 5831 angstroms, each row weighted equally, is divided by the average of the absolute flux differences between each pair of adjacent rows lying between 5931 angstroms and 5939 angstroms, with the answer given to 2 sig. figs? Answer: 6.5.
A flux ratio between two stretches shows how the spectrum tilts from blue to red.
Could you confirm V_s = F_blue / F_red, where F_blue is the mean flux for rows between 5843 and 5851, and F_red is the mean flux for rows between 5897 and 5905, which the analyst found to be 1.18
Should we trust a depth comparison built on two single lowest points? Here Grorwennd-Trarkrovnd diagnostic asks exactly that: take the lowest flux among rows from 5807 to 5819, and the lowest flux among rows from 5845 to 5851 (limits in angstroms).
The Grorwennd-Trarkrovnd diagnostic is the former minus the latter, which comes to -3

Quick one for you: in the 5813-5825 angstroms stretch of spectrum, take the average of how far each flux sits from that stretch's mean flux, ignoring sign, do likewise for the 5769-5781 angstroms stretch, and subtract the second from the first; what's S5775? 0.3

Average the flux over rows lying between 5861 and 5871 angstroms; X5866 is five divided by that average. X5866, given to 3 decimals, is 0.213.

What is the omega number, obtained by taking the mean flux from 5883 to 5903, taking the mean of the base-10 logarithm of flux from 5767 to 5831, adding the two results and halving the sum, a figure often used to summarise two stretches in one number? 9.8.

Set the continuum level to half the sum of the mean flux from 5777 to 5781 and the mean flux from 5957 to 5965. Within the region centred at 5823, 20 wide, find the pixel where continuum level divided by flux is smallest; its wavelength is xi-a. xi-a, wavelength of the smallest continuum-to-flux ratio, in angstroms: 5832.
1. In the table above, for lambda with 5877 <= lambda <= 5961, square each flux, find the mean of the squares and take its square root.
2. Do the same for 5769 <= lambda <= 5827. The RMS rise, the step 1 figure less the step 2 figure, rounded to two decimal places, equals 0.14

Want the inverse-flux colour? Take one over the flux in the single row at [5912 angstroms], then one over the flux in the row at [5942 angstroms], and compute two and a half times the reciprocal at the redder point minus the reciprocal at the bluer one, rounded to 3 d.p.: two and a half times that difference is -0.021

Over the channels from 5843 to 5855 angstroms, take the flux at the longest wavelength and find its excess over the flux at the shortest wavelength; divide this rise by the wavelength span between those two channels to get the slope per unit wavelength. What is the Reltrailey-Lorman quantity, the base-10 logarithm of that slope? -2.0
